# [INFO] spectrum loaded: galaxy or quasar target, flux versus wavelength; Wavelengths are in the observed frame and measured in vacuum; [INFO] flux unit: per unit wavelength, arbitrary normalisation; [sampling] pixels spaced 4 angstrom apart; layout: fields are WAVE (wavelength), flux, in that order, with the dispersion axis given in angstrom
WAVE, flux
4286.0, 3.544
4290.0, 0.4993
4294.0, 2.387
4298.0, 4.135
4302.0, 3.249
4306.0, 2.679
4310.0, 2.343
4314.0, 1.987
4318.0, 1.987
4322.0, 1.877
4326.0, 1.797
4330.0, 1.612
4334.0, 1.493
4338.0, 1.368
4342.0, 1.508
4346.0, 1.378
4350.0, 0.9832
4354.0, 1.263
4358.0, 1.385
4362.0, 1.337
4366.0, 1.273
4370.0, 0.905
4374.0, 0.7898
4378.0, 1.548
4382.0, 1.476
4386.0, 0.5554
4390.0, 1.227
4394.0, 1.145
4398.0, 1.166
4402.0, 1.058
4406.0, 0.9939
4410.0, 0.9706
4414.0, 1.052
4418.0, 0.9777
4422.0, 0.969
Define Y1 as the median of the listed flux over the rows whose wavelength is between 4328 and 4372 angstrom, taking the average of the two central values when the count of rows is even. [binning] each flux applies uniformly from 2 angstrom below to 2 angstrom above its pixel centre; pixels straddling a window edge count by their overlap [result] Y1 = 1.37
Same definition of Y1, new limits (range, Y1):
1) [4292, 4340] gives 1.99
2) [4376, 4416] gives 1.10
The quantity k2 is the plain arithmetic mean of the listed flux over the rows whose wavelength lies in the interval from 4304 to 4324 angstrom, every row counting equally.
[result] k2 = 2.2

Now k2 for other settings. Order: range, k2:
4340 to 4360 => 1.3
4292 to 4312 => 3.0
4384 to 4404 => 1.0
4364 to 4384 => 1.2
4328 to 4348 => 1.5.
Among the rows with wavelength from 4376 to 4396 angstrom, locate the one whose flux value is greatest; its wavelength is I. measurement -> 4378.0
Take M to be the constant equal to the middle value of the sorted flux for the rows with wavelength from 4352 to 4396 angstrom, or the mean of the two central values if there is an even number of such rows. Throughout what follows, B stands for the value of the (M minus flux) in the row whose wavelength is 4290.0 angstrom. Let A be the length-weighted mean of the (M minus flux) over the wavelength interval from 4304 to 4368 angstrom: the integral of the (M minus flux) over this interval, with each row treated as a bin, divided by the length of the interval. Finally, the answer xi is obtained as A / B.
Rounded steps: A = -0.4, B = 0.8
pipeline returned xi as 0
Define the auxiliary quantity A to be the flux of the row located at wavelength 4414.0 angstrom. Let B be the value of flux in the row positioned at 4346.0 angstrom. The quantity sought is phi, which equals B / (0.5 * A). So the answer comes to 2.6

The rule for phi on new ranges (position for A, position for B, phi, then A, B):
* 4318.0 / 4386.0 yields 0.6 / 1.987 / 0.5554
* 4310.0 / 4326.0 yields 1.5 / 2.343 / 1.797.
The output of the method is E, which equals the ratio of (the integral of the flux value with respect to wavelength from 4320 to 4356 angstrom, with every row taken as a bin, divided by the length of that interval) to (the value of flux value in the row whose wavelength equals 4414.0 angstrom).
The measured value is 1.4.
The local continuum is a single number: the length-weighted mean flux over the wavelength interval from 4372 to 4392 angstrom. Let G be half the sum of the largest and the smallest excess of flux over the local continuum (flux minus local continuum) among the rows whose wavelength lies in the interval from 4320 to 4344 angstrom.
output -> 0.5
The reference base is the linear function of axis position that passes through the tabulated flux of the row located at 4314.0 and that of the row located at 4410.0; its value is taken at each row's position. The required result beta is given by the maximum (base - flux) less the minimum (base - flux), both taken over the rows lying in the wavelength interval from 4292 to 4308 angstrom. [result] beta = 1.79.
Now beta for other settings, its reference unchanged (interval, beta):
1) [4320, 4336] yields 0.26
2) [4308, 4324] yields 0.34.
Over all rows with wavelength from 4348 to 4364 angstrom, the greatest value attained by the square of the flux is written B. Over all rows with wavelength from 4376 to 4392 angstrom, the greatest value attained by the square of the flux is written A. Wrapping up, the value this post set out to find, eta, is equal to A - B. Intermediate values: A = 2.4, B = 1.92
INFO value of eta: 0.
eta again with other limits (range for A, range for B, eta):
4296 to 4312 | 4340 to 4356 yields 15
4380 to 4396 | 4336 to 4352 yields 0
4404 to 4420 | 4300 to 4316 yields -9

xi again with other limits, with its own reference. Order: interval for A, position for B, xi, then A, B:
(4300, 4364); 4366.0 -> 50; -0.5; 0.0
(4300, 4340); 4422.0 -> -3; -0.8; 0.3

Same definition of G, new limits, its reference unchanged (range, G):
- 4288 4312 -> 1.2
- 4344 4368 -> 0.1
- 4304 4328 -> 1.1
